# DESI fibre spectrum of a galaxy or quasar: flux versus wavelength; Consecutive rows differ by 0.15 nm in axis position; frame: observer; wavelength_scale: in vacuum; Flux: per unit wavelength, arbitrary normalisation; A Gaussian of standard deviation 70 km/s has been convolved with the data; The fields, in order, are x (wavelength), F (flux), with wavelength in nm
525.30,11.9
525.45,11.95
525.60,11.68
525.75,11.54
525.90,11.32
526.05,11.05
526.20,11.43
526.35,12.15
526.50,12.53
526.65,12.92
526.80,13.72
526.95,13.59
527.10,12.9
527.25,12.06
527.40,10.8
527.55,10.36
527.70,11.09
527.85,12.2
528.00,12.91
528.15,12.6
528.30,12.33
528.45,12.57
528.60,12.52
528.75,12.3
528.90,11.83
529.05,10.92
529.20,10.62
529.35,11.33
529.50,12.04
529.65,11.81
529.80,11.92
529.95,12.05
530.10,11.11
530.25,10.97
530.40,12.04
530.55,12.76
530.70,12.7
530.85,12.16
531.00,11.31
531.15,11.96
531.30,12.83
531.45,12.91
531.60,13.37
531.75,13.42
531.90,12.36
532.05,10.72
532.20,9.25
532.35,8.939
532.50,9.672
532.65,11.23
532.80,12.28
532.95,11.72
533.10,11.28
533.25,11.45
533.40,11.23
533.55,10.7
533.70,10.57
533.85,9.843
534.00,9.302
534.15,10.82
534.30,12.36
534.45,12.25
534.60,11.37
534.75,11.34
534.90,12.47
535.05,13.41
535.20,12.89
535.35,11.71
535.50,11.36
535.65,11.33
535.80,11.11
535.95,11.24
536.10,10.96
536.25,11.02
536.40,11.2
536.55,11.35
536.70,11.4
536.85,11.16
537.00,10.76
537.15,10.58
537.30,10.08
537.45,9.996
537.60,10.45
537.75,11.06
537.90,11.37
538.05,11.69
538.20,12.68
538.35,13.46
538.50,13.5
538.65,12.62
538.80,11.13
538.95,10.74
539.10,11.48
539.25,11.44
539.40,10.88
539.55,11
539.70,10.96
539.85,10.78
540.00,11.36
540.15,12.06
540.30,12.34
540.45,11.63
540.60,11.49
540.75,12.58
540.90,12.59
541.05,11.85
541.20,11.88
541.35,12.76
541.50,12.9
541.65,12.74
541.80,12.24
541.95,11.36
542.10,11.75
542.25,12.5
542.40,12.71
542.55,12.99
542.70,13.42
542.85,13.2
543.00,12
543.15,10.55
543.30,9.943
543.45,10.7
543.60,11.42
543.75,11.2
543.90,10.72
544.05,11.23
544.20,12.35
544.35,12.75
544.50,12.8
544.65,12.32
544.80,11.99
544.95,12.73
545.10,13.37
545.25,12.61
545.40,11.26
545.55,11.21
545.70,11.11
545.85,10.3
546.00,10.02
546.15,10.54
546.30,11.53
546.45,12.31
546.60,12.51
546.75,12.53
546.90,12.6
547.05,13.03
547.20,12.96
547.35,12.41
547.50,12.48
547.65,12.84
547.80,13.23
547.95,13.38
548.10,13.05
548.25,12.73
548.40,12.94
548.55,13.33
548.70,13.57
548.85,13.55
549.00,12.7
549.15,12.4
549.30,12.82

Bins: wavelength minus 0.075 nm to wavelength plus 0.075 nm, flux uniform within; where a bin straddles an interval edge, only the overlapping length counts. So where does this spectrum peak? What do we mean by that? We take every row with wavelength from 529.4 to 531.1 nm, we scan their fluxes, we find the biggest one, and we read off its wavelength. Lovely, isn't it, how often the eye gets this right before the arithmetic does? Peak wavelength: 530.55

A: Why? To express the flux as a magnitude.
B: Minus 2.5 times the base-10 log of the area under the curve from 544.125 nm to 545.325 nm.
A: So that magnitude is -2.95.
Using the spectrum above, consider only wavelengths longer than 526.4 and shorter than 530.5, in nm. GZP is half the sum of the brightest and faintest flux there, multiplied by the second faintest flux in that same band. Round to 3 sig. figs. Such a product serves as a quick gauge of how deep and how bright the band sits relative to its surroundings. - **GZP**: 128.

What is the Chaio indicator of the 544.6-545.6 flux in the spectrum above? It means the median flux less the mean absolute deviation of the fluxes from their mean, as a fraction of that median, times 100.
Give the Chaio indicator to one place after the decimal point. 94.9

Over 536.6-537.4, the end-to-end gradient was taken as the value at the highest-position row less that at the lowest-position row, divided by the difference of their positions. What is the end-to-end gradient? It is -2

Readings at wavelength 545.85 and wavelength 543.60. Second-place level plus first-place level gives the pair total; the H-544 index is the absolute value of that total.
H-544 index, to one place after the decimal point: 21.7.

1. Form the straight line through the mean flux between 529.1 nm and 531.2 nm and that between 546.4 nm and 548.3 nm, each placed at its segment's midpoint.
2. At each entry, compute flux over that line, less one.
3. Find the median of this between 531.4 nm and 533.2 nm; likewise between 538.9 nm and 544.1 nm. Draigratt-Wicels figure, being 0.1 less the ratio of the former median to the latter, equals -0.5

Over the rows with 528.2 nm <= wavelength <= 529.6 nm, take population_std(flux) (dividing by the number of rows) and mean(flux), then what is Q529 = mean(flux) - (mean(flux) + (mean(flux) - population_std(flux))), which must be -11.2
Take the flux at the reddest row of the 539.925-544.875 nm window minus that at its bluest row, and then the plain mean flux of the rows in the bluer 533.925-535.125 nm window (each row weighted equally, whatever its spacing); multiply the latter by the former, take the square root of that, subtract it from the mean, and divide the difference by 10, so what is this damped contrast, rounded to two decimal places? 0.90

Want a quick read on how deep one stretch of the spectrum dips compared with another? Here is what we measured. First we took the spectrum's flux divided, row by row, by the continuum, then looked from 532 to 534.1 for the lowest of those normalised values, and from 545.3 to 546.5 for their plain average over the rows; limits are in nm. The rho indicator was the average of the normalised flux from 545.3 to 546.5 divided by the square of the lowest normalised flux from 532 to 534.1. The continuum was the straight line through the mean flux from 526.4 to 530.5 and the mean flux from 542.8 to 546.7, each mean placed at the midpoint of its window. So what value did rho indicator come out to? 1.7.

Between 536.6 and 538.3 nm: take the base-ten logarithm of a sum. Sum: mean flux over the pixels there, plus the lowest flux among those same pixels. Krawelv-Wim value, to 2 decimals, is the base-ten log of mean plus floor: 1.32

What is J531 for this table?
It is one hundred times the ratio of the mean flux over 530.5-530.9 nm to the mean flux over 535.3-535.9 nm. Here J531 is 110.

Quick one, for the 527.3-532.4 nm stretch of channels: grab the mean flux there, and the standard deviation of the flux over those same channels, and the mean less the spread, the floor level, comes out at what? 10.8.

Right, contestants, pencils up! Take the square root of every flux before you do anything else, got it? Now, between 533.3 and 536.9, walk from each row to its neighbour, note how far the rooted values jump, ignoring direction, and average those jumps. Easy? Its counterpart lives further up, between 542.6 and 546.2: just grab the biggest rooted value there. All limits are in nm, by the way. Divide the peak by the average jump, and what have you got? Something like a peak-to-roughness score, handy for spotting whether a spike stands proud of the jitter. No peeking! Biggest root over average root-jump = 50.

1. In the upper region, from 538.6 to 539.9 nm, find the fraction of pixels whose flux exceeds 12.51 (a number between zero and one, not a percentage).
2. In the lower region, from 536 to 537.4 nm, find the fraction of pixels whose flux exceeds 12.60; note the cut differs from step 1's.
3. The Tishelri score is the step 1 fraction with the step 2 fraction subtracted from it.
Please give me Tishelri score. 0.1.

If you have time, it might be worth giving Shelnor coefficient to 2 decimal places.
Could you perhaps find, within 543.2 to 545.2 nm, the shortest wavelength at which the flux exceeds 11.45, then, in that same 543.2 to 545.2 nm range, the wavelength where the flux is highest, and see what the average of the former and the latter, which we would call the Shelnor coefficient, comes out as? 544.65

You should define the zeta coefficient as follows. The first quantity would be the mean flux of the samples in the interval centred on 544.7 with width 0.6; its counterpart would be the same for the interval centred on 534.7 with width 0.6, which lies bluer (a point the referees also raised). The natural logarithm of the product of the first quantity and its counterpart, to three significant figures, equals 5.00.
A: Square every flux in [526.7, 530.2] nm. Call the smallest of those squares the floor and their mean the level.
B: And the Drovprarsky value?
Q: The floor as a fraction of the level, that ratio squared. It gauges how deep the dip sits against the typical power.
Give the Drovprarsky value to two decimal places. 0.55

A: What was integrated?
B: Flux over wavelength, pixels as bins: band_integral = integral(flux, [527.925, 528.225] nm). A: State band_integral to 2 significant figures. 3.8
